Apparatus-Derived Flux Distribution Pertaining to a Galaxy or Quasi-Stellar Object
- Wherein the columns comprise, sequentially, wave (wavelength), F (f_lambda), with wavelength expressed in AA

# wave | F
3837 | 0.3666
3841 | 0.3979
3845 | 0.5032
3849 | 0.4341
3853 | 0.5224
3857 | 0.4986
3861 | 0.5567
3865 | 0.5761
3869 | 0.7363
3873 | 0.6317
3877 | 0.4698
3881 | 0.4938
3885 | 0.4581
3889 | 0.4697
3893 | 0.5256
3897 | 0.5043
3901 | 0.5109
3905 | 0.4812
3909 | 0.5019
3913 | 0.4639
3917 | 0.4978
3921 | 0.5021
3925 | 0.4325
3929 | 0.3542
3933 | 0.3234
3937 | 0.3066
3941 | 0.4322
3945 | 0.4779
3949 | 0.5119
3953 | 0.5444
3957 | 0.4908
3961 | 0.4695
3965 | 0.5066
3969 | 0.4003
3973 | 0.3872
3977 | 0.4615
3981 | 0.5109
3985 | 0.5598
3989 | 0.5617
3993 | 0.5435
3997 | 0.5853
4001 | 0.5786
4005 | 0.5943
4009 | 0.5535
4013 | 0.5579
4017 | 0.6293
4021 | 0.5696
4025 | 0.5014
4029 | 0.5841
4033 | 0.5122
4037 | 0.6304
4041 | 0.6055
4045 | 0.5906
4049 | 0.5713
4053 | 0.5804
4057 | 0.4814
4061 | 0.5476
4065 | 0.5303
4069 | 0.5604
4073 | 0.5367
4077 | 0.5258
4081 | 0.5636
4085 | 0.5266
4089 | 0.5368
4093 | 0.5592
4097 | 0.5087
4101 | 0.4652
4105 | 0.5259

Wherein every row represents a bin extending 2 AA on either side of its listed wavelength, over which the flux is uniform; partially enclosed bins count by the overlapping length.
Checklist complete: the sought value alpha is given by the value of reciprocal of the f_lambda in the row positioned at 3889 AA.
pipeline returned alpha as 2.13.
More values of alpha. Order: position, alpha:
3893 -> 1.90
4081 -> 1.77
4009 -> 1.81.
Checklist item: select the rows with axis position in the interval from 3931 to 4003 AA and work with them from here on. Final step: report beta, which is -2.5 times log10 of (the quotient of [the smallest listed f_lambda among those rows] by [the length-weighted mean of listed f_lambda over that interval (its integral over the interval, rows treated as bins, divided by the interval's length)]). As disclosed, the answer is 0.49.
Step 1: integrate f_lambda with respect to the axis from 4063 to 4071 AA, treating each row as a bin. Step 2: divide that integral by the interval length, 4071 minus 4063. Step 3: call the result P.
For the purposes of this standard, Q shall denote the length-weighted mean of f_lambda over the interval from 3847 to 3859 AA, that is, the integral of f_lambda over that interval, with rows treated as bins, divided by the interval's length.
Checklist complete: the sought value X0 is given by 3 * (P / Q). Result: 3.37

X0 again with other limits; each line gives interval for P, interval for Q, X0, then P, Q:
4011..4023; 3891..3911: 3.48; 0.59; 0.50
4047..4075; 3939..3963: 3.35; 0.54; 0.49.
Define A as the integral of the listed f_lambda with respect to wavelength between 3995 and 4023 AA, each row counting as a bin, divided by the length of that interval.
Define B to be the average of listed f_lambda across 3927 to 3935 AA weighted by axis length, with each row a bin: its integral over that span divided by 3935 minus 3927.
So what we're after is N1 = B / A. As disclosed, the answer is 0.6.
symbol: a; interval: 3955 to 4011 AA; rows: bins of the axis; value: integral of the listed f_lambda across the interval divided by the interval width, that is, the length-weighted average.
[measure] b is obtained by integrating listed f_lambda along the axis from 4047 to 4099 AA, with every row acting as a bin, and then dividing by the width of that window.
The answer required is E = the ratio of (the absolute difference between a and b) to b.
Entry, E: 0.05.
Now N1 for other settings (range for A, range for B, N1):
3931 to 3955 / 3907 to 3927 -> 1.1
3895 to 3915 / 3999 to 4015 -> 1.2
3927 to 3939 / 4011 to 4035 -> 1.7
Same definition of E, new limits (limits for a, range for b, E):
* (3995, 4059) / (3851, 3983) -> 0.18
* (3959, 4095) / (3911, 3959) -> 0.22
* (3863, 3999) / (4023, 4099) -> 0.11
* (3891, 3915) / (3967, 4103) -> 0.08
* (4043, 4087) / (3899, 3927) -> 0.13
